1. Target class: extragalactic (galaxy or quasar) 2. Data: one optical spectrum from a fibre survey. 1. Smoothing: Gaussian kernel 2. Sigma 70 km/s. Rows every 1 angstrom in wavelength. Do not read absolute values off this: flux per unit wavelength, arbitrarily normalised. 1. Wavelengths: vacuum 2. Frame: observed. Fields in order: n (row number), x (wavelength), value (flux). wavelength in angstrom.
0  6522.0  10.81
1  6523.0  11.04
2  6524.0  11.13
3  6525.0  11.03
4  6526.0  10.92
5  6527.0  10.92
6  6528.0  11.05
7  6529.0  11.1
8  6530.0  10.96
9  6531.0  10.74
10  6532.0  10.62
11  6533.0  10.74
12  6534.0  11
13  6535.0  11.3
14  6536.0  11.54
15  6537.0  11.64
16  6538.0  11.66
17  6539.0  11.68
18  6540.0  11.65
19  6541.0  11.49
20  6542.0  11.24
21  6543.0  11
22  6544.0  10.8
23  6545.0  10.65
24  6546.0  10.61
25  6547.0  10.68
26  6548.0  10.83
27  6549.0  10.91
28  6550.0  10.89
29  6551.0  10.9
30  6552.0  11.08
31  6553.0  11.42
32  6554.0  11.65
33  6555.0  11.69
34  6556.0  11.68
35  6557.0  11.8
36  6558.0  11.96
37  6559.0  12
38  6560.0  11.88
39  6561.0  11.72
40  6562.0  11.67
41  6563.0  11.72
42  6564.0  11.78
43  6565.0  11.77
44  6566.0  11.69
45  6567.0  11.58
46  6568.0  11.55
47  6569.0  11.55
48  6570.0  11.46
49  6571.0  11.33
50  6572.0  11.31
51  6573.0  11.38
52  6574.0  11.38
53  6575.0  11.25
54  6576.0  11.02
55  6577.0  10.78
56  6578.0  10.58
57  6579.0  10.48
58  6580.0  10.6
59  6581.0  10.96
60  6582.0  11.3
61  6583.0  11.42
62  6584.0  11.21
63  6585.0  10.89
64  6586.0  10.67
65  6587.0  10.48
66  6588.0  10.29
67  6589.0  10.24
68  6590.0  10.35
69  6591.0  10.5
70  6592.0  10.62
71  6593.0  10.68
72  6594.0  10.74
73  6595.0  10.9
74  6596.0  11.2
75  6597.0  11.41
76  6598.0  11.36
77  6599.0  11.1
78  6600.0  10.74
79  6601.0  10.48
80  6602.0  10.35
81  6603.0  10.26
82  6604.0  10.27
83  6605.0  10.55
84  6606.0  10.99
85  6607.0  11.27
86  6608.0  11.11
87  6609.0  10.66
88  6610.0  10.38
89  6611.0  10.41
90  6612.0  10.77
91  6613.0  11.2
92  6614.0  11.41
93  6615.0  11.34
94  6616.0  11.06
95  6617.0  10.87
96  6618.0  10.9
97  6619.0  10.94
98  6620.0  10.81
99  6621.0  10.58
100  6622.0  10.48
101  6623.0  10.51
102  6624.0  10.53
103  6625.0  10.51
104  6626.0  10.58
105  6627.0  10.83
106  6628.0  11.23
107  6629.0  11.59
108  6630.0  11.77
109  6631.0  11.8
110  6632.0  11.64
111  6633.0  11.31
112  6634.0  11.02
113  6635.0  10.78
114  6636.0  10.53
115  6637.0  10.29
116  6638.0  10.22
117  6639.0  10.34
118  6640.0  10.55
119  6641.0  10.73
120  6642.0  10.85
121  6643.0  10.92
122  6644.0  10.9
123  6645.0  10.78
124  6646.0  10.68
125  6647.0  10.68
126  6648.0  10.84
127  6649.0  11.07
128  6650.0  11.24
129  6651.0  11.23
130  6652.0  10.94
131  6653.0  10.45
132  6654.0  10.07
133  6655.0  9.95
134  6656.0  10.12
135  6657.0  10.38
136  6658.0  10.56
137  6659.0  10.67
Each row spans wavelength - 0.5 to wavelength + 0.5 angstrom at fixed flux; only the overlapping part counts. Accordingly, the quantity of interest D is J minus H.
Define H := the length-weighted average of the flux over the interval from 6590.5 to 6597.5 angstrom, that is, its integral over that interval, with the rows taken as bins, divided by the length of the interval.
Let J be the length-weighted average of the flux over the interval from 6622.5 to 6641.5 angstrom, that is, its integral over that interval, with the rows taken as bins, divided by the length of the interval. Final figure 0.0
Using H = 10.9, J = 10.9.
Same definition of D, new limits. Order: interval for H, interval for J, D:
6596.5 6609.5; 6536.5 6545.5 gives 0.5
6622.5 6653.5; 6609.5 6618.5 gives 0.0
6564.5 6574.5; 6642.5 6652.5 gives -0.6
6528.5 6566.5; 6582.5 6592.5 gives -0.7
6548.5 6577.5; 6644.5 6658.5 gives -0.8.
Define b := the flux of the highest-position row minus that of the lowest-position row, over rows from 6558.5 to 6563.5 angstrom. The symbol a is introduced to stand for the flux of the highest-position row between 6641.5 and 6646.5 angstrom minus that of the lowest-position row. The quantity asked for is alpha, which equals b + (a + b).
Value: -0.7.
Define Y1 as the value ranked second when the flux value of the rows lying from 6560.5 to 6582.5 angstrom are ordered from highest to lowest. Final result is 11.77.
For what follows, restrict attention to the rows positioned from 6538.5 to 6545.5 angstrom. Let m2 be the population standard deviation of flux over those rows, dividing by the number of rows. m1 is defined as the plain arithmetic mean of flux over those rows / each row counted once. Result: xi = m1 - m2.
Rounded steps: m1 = 11.2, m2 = 0.38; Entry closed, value 10.8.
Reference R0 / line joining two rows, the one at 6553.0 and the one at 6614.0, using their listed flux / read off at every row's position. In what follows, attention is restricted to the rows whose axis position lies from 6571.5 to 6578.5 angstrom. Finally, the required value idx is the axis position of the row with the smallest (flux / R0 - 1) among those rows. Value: 6578.0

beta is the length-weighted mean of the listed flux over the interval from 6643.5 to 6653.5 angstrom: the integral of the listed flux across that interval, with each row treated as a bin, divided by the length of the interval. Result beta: 10.9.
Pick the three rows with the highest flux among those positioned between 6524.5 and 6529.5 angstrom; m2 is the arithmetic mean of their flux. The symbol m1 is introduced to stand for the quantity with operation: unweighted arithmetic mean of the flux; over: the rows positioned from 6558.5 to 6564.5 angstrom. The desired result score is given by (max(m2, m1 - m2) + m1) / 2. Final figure 11.4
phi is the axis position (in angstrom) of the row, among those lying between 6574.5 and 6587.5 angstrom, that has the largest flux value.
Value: 6583.0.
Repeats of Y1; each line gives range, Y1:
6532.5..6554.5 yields 11.66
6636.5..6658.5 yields 11.23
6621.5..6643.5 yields 11.77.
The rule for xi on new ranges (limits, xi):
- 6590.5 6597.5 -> 10.6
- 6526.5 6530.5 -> 10.9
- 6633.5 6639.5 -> 10.2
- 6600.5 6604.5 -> 10.3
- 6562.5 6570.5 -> 11.5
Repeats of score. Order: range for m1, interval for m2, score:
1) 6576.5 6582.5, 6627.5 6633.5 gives 11.3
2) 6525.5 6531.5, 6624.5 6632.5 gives 11.3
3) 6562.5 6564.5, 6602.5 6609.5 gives 11.4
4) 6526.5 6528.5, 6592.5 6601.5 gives 11.2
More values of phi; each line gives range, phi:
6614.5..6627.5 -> 6615.0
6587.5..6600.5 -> 6597.0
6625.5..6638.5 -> 6631.0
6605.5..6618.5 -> 6614.0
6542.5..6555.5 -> 6555.0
